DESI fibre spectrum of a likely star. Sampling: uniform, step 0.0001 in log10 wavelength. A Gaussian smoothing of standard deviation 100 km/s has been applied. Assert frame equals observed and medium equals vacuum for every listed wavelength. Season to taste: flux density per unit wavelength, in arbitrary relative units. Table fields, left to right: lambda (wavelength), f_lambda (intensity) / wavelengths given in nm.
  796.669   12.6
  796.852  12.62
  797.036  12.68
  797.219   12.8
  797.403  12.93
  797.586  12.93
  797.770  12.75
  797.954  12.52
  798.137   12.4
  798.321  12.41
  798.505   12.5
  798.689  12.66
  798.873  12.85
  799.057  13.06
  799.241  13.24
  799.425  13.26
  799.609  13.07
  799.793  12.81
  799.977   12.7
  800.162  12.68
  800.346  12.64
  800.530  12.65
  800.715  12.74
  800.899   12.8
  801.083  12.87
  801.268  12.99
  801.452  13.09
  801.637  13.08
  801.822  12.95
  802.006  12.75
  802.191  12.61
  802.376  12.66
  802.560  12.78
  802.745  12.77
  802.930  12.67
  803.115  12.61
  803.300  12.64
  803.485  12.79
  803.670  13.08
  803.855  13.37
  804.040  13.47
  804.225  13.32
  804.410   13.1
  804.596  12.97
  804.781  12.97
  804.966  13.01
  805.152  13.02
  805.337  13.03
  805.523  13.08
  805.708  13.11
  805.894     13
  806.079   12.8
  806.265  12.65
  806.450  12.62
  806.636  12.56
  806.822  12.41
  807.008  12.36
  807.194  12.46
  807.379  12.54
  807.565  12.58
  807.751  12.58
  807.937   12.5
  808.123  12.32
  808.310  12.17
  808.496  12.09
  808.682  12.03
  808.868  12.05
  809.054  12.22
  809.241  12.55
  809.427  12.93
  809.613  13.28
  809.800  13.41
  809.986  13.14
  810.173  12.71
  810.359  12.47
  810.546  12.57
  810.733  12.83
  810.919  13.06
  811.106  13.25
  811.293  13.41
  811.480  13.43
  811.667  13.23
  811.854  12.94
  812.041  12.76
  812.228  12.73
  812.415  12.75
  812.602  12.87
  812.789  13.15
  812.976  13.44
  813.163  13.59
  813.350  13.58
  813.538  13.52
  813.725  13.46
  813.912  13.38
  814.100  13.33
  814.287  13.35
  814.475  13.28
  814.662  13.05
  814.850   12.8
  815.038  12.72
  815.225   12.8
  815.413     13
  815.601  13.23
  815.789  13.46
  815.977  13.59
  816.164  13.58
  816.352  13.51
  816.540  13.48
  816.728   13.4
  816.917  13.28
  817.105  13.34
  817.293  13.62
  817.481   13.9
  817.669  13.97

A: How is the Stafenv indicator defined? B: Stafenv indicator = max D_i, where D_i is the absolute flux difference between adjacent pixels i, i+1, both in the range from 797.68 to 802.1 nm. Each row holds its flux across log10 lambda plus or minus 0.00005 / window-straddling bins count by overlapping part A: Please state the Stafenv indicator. 0.26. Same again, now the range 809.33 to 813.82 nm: 0.43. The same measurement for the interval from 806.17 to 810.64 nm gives 0.43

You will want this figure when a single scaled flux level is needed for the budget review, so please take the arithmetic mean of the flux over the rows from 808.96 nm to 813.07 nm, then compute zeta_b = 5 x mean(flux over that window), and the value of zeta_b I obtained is 64.8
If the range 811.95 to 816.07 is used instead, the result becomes 65.9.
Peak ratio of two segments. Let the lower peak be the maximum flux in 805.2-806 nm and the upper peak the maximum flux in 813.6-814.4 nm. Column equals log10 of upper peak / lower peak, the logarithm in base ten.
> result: 0.011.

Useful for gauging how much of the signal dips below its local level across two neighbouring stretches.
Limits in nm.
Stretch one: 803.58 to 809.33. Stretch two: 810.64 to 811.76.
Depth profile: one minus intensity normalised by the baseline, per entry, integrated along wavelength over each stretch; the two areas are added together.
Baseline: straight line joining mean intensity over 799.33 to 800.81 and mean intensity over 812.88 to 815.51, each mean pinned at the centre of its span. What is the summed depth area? 0.13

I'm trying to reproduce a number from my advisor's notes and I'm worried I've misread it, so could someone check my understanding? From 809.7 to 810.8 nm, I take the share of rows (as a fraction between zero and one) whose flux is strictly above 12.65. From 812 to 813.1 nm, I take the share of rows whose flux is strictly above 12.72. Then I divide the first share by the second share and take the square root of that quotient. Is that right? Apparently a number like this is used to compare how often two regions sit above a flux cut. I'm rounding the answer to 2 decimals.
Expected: 0.82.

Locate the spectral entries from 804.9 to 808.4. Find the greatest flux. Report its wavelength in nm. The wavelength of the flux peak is 805.708 nm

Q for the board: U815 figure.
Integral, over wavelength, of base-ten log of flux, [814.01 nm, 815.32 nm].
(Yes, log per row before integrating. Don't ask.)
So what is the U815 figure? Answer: 1.46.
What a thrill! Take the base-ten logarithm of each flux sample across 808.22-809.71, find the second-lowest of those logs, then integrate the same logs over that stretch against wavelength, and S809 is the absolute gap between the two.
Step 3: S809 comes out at 0.549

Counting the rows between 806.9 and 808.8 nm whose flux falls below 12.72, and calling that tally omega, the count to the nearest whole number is 10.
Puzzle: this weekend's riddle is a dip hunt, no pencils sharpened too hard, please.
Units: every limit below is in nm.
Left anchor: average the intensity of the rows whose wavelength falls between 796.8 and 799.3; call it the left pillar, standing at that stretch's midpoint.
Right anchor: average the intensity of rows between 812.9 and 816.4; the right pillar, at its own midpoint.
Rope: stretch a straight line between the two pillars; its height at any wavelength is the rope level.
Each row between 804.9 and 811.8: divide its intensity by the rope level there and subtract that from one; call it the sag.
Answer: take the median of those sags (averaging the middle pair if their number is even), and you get 0.031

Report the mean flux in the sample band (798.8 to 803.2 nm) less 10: 2.85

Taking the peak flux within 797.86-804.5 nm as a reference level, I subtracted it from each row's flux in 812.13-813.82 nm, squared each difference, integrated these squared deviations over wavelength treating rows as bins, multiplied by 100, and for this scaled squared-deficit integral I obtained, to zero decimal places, 29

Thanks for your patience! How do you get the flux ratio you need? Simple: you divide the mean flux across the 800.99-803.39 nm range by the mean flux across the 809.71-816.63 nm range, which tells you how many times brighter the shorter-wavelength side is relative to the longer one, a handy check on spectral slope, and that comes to 0.97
